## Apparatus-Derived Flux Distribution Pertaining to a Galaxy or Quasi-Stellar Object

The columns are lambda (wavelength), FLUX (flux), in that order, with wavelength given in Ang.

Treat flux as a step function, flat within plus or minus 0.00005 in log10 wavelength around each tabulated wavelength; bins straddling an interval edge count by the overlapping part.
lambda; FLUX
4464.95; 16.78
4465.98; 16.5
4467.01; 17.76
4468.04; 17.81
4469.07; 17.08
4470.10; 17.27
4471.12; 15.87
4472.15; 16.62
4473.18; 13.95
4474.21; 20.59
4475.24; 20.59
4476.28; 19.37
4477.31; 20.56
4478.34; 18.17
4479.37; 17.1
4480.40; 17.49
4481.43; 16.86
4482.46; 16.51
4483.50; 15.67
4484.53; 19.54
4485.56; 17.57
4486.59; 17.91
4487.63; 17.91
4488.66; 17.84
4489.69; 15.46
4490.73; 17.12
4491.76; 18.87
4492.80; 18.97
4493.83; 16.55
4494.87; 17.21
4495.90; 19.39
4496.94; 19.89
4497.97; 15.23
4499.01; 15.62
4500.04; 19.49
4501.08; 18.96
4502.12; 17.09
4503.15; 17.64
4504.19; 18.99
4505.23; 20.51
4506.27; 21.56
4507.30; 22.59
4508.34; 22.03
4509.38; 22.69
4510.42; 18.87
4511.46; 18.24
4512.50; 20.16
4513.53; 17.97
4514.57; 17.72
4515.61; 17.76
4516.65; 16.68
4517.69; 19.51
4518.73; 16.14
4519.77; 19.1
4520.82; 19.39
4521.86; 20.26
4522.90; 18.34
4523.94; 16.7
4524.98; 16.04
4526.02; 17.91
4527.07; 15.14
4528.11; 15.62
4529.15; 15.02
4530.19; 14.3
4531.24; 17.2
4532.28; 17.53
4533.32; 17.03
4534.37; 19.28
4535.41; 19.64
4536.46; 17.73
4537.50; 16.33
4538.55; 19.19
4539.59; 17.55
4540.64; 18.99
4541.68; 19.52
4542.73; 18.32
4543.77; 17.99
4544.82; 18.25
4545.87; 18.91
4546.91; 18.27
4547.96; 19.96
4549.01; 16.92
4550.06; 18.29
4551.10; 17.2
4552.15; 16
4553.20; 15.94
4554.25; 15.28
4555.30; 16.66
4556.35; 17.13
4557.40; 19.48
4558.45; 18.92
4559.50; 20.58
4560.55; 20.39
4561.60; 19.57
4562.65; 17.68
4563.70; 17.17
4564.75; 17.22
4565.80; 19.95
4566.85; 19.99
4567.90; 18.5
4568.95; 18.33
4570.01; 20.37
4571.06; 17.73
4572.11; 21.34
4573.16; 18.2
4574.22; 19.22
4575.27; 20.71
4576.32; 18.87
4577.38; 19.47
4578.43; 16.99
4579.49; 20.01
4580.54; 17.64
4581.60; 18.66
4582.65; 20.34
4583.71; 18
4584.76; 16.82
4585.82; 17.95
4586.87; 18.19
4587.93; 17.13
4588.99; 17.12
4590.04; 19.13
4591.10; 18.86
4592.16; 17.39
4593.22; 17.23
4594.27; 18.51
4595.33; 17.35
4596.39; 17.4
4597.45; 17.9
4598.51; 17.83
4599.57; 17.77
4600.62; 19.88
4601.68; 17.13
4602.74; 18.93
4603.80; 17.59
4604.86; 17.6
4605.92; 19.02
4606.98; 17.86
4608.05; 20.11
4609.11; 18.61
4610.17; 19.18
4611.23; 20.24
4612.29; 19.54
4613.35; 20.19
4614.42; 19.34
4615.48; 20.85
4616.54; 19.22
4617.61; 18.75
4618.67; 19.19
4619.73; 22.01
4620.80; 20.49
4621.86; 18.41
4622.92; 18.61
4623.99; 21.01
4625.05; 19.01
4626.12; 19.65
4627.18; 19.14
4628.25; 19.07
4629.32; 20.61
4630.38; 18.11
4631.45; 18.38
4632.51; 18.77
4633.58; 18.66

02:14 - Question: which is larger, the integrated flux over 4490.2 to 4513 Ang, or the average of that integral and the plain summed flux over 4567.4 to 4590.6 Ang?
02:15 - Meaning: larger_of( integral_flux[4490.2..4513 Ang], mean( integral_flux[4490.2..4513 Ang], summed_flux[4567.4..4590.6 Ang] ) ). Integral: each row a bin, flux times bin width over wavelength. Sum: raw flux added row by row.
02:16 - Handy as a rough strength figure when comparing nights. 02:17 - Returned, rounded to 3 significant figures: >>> 433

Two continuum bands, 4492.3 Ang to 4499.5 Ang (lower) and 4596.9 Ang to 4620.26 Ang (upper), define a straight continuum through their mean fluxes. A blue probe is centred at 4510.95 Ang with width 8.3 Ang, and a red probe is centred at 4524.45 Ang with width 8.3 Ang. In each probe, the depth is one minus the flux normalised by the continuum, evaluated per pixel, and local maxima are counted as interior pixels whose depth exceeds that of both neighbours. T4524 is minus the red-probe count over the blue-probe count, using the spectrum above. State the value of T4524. -1.0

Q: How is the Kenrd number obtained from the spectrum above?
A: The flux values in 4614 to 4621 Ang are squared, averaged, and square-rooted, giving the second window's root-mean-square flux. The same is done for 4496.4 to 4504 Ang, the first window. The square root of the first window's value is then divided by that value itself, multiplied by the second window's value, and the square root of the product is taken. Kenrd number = 2.178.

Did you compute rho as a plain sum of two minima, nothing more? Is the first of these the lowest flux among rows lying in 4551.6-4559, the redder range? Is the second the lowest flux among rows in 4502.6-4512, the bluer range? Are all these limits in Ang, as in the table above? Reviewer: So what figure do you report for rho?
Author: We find 32.9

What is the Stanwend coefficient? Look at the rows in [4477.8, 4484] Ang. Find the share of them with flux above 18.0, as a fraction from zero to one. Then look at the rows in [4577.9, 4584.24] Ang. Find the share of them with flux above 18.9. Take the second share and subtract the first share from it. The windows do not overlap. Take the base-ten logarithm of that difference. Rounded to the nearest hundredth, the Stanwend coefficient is -0.78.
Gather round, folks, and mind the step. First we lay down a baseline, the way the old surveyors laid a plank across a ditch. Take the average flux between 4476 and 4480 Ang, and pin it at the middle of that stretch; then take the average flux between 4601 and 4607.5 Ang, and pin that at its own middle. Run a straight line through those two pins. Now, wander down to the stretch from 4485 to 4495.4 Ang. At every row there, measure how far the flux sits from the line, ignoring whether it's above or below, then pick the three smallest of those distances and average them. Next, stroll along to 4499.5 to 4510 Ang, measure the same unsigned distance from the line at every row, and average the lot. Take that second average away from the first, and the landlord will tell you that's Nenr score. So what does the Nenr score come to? -1.6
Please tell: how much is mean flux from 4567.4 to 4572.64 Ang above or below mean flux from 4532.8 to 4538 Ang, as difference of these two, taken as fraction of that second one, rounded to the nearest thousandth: 0.070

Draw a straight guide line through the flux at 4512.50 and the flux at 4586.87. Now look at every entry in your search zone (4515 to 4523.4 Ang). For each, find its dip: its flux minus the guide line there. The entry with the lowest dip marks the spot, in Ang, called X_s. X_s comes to 4518.73 Ang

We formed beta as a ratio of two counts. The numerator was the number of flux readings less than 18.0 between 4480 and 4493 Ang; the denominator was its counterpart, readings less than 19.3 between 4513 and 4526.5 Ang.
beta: 1.0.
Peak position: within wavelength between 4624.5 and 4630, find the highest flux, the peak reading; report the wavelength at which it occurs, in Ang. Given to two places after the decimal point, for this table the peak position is 4629.32 Ang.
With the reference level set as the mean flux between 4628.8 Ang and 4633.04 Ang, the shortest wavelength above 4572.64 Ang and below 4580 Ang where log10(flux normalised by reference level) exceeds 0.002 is 4574.22 Ang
